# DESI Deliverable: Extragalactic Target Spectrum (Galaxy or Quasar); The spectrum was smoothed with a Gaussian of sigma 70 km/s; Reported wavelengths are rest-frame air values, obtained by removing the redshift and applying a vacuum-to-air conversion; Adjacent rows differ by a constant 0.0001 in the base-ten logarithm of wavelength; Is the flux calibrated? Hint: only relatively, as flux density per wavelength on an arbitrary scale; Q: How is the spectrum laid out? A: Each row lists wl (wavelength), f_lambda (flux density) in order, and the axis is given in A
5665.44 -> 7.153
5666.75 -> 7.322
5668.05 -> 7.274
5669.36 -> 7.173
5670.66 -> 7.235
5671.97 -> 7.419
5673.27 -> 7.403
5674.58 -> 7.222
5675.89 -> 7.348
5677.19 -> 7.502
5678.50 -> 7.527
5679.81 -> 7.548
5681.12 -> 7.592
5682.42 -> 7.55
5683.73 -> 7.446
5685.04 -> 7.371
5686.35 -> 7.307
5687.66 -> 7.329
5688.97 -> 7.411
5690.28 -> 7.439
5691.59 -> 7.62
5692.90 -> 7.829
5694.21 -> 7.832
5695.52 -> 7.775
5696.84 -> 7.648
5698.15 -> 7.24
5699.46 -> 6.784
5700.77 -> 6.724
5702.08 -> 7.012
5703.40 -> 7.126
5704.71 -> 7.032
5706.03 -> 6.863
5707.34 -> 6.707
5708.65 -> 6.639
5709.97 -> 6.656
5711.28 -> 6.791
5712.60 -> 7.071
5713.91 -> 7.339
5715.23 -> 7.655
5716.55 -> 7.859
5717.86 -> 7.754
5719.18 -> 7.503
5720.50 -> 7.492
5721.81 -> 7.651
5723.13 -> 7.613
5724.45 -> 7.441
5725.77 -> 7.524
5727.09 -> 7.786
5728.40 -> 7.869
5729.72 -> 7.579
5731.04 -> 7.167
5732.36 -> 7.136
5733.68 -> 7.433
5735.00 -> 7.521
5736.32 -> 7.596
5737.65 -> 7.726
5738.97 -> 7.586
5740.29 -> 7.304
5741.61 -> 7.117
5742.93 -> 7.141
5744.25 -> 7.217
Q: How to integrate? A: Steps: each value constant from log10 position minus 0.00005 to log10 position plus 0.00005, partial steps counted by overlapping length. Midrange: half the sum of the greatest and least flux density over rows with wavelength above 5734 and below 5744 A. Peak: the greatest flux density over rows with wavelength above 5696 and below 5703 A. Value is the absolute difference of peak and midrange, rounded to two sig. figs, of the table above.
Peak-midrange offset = 0.23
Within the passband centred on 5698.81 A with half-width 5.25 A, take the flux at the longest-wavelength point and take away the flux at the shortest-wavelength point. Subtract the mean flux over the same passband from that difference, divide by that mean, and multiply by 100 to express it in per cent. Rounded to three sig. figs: -110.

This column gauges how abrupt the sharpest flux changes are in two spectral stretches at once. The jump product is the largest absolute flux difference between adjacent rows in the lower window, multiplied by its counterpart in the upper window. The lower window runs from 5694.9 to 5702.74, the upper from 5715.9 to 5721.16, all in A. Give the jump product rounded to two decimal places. 0.11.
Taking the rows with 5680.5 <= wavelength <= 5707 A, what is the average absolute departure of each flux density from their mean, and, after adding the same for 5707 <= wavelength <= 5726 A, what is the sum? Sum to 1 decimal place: 0.6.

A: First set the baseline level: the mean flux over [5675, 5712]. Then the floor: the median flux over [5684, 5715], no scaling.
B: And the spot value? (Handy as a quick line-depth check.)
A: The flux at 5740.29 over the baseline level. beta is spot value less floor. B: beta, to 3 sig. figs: -6.24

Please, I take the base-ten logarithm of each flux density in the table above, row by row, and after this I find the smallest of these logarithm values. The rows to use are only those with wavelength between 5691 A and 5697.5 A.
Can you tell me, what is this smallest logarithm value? 0.882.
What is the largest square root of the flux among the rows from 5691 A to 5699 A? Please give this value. 2.80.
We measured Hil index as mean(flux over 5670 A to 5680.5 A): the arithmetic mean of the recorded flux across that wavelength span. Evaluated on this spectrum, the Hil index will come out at 7.40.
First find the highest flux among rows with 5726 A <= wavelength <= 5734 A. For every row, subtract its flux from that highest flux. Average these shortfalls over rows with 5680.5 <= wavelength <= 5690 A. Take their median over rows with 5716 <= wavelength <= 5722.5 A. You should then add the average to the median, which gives 0.7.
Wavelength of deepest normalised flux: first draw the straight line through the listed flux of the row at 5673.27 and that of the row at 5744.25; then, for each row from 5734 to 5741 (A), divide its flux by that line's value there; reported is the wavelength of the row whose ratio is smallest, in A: 5740.29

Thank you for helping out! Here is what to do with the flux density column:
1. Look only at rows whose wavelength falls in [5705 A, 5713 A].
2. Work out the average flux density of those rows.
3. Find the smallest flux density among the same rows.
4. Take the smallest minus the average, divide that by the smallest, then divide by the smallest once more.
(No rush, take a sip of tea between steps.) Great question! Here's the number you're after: -0.0034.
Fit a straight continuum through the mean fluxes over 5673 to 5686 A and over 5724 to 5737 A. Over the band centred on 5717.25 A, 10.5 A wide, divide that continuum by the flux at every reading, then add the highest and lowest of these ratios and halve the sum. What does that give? 1.01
